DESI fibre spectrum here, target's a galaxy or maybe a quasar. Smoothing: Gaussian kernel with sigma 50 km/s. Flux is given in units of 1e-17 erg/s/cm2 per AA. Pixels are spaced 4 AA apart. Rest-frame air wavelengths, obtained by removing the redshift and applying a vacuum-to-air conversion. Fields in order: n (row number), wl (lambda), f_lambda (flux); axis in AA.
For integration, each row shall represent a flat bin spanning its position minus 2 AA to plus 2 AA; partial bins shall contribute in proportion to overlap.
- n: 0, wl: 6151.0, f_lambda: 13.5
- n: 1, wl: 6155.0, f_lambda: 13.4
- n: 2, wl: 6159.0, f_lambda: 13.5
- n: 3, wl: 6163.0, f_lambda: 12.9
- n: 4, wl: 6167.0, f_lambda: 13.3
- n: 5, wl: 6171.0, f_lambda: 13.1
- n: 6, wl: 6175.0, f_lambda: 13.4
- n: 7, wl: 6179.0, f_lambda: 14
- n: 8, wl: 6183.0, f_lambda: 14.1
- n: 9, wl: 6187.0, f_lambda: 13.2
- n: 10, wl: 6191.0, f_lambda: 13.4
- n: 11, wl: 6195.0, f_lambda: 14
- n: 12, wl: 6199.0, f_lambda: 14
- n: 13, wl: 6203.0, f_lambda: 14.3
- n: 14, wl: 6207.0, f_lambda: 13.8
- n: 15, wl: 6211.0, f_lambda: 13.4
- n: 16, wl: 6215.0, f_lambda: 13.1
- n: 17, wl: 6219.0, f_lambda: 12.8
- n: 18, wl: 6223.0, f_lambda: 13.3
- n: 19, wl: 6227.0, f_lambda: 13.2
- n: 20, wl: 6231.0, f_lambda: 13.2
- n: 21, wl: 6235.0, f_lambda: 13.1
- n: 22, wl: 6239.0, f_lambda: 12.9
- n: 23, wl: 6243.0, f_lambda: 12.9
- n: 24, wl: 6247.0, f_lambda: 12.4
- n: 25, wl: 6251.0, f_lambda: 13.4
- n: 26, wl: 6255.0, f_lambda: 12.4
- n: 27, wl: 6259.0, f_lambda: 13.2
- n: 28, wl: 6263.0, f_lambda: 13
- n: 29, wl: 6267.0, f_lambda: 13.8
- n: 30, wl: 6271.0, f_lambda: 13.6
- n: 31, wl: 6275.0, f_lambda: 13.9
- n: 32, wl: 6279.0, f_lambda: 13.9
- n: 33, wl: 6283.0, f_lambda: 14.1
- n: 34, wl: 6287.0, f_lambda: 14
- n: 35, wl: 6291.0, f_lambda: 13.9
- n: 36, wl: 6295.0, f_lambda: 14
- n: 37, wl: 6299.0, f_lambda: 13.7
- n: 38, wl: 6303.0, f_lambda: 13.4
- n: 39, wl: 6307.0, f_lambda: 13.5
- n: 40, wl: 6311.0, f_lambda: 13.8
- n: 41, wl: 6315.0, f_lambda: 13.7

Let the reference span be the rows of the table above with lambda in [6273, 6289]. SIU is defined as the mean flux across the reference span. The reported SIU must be 14.0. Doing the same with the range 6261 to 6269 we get 13.4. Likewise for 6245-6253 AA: 12.9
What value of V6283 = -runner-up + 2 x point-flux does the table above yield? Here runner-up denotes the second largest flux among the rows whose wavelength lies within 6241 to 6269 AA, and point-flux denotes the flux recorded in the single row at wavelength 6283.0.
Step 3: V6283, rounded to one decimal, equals 14.8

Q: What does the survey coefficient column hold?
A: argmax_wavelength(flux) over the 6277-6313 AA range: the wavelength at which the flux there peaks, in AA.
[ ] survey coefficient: 6283.0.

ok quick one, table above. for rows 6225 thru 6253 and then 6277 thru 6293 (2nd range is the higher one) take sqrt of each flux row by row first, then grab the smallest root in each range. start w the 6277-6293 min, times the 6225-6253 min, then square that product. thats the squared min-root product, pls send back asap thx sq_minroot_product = 172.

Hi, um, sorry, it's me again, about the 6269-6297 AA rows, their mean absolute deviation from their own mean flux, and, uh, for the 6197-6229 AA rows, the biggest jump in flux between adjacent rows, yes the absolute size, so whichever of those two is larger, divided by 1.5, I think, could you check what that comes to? 0.33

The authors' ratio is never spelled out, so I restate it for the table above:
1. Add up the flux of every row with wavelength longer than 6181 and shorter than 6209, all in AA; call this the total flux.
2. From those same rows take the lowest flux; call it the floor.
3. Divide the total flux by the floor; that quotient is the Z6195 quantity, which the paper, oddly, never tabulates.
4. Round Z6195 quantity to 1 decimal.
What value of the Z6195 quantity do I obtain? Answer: 7.3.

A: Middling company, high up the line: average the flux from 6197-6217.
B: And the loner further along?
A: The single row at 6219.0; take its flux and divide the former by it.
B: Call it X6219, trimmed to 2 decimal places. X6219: 1.07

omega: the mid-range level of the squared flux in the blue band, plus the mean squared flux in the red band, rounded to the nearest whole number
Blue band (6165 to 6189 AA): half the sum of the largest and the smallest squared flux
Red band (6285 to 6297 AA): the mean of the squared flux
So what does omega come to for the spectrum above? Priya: 380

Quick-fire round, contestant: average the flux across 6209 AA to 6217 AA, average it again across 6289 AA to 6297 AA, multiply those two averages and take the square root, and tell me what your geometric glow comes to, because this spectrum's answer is 13.6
